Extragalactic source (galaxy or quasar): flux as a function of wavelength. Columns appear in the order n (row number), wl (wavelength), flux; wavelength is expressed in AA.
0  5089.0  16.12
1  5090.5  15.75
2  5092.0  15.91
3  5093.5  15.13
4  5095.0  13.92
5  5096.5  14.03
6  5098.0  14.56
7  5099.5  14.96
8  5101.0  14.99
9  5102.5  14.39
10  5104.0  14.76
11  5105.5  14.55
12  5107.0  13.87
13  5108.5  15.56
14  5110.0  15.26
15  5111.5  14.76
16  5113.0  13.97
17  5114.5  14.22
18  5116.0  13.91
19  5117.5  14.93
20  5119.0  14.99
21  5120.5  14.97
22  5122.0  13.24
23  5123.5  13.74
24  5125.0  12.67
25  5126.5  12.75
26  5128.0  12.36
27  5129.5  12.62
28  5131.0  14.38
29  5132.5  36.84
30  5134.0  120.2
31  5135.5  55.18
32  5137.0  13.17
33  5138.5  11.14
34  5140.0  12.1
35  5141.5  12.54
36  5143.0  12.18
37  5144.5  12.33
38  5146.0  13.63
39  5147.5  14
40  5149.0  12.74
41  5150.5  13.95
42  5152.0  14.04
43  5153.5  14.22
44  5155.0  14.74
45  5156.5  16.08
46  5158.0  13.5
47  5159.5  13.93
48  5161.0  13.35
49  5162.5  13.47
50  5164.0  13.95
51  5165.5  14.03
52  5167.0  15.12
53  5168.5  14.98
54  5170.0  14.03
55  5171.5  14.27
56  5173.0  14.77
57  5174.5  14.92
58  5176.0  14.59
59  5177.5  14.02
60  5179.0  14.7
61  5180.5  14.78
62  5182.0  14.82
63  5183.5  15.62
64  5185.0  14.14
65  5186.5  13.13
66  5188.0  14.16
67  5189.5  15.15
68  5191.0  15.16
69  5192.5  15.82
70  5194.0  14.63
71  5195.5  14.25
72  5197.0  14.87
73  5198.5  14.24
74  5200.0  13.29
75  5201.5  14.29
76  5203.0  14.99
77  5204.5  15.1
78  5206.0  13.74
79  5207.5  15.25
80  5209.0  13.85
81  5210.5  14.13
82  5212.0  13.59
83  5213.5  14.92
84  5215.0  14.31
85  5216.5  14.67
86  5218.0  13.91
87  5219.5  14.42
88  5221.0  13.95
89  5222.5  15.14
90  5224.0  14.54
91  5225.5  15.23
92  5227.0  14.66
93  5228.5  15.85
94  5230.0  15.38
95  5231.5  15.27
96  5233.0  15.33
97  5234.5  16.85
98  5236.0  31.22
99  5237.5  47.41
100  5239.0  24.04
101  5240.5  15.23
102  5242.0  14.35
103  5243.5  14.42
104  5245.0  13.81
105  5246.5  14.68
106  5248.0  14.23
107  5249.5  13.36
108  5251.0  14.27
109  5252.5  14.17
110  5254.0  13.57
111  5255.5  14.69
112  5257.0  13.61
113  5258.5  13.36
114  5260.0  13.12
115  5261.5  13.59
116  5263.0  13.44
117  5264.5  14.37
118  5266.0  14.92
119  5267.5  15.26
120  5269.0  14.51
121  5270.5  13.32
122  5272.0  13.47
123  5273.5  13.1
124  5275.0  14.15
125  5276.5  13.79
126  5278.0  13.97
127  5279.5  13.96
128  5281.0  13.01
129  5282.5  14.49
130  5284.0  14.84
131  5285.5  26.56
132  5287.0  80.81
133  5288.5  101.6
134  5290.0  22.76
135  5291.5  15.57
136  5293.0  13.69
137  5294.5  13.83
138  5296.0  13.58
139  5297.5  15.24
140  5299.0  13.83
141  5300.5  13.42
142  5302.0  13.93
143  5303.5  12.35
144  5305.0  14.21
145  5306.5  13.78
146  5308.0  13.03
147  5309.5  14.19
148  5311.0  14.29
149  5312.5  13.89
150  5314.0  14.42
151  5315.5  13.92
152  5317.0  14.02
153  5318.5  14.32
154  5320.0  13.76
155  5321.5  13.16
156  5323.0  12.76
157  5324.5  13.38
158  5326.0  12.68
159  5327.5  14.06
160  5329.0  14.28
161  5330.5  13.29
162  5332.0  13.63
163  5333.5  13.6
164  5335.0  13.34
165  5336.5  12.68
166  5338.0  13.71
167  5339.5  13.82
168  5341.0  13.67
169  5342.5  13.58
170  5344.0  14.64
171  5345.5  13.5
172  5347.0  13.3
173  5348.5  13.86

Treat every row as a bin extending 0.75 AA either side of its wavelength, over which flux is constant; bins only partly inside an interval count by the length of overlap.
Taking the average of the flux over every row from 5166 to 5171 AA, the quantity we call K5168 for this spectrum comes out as 14.7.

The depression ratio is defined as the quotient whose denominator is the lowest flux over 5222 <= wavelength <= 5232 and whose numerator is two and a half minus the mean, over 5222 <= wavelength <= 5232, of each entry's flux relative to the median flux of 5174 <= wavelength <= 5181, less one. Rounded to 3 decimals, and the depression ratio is 0.170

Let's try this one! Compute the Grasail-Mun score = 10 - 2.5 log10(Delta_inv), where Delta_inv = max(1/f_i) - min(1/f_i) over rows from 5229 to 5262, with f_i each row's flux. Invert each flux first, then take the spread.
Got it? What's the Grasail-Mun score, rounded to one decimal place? 13.1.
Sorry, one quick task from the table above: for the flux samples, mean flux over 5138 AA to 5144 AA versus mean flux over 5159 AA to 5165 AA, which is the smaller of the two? 12.0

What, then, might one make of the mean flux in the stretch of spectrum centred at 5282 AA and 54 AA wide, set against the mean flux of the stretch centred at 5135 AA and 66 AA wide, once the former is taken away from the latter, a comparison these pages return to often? -1.1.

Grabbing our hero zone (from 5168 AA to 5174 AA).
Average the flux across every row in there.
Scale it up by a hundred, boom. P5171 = 1451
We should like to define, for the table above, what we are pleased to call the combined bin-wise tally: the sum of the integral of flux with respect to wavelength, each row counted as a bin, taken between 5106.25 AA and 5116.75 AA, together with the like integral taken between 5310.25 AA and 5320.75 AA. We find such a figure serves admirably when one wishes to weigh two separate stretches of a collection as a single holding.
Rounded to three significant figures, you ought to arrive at 300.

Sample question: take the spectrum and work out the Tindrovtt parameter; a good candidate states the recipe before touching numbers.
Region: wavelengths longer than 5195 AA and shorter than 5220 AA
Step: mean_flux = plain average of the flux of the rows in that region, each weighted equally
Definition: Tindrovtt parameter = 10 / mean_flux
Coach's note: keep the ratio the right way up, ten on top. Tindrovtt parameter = 0.70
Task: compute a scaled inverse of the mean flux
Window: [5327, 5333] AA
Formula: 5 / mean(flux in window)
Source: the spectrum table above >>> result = 0.362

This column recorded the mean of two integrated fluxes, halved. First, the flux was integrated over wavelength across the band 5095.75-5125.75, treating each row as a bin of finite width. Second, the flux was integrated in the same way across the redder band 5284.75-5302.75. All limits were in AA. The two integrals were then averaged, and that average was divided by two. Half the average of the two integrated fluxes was 237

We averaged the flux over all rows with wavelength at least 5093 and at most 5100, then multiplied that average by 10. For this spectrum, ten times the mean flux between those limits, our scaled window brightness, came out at 145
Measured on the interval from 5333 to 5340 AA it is 134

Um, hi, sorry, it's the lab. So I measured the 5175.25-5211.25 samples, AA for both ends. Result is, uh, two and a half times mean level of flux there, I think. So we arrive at 36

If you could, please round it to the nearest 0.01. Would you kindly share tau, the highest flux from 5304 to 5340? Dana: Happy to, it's 14.42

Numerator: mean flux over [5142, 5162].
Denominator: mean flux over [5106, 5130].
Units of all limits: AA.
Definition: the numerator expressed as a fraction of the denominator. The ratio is 0.98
